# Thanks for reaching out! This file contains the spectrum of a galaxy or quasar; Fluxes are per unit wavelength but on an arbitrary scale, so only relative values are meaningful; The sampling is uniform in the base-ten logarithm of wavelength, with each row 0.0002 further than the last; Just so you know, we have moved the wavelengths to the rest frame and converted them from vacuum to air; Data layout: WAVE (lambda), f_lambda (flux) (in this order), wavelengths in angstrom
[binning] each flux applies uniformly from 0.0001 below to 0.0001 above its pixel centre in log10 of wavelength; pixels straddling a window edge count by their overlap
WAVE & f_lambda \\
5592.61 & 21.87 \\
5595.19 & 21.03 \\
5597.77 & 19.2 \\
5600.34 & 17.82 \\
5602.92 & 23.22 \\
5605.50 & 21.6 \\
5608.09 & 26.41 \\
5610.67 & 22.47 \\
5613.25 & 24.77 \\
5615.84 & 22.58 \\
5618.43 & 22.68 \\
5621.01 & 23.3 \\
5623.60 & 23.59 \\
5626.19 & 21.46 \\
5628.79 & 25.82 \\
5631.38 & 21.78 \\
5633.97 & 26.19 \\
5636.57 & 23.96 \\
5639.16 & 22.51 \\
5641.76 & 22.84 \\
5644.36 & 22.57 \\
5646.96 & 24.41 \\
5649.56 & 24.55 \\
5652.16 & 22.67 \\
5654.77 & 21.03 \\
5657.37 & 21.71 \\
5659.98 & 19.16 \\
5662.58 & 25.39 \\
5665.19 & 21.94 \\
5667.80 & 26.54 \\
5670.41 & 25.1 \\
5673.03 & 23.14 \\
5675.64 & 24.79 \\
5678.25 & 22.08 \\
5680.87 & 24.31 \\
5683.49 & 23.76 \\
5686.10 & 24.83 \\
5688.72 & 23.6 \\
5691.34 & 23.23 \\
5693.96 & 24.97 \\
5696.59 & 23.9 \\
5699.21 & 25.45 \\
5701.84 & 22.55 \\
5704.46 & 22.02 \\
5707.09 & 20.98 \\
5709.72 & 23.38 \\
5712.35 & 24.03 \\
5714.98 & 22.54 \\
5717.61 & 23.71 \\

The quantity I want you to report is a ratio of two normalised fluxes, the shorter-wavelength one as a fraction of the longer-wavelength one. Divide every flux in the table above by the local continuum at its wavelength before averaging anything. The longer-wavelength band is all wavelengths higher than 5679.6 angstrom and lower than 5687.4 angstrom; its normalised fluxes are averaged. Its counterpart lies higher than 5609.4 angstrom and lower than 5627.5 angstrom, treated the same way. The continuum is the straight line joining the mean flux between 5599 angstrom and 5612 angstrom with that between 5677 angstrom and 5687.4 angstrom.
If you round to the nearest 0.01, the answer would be 1.00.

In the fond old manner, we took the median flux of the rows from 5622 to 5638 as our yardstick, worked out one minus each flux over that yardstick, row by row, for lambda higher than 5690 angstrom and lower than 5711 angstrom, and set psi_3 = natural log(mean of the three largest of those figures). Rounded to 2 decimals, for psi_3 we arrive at -2.51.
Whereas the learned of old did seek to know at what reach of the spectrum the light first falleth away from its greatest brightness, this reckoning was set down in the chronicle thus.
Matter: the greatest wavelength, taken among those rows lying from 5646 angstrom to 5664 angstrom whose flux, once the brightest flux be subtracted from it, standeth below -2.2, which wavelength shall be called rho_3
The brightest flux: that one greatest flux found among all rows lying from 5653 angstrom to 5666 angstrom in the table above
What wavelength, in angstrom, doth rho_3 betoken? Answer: 5659.98 angstrom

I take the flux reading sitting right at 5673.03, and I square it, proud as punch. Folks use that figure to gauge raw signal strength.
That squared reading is 535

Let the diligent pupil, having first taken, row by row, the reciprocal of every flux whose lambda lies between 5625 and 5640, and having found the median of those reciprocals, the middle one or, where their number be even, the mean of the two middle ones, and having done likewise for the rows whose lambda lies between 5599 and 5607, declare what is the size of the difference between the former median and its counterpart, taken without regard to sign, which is 0.0032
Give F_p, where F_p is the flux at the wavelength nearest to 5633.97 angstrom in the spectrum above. 26.19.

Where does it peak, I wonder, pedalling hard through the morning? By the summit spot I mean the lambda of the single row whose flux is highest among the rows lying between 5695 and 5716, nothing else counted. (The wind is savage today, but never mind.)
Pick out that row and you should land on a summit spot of 5699.21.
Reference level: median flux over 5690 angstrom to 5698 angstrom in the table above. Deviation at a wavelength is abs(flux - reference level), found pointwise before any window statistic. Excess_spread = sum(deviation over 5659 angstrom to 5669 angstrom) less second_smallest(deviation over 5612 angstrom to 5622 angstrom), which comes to 10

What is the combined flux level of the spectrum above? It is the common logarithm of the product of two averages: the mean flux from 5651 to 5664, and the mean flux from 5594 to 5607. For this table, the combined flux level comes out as 2.66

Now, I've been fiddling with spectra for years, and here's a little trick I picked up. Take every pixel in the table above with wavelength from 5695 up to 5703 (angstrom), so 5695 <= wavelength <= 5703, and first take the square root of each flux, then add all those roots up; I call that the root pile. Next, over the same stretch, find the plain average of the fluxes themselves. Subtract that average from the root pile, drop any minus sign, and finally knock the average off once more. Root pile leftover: -14.7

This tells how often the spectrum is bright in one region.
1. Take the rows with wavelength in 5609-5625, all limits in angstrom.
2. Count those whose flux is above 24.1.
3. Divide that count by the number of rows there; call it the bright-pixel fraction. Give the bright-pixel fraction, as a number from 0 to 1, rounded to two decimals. 0.17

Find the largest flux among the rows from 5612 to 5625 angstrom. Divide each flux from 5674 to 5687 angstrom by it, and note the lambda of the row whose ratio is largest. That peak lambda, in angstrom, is 5686.10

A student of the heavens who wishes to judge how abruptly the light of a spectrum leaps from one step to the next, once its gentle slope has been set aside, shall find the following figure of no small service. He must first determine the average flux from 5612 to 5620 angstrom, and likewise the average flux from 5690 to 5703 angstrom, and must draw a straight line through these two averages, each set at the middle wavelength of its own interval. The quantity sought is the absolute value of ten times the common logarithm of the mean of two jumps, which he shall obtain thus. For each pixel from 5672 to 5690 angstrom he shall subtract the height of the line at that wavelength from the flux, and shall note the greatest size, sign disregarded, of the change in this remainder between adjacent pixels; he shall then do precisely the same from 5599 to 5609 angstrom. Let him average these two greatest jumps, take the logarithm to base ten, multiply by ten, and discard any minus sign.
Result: 6.1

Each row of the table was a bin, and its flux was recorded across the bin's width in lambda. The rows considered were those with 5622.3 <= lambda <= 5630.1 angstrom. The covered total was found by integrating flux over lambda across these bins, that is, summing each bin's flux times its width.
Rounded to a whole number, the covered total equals 184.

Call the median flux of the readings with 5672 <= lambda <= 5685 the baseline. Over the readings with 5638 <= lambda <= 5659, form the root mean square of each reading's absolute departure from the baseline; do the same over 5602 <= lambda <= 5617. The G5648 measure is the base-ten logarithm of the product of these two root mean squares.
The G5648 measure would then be 0.4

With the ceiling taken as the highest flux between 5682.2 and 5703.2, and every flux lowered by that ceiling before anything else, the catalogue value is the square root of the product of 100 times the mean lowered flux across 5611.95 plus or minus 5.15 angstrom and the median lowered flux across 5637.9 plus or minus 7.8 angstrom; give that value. 20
